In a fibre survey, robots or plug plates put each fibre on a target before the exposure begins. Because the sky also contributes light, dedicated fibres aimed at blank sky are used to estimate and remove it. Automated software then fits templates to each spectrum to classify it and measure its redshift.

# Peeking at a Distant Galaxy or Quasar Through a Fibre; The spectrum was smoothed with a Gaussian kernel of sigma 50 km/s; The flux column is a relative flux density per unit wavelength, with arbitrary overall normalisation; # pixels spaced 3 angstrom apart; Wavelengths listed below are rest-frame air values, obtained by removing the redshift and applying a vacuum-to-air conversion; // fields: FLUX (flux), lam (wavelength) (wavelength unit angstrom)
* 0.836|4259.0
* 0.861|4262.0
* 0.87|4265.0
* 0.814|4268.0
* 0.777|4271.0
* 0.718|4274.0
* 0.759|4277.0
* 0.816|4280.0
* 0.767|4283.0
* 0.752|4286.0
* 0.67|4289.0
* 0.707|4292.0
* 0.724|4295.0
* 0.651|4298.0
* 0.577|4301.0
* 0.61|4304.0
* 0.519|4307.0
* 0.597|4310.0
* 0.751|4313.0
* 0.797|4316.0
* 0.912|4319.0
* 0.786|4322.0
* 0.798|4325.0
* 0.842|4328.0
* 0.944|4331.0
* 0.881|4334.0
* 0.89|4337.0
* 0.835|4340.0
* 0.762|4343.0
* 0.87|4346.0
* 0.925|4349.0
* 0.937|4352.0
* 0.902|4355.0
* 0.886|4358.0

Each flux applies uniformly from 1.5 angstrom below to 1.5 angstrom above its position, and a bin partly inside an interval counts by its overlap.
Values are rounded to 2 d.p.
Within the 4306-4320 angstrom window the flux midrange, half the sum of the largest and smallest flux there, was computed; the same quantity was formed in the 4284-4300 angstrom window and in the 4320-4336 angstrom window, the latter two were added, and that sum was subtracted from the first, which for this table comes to -0.85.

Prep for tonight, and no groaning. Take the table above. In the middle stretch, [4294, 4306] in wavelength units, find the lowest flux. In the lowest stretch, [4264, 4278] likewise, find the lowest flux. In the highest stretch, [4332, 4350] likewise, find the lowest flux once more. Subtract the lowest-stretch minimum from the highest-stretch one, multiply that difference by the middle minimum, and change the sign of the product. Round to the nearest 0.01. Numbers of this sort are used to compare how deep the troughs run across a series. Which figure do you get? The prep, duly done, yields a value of -0.03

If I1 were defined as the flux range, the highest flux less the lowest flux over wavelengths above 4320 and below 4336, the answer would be 0.16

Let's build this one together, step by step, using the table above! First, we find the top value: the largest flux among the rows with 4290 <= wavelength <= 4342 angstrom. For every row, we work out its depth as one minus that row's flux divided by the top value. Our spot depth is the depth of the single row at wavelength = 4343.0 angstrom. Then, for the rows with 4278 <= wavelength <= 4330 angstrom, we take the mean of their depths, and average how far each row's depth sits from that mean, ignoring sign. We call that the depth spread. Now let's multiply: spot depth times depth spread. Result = 0.017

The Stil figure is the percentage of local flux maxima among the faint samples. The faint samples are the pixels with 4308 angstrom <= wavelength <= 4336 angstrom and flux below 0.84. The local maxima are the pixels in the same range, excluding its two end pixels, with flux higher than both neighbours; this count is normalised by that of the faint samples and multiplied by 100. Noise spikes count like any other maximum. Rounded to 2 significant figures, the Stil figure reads 40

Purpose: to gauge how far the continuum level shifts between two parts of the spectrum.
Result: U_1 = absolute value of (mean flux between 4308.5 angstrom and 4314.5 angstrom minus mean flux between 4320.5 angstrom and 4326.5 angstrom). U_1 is 0.12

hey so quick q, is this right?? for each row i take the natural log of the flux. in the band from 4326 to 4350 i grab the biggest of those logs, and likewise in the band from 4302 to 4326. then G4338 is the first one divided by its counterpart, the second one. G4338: 0.63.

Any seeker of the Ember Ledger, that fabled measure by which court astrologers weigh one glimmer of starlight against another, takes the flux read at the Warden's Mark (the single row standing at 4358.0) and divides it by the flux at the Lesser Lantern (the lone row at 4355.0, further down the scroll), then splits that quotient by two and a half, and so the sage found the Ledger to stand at 0.39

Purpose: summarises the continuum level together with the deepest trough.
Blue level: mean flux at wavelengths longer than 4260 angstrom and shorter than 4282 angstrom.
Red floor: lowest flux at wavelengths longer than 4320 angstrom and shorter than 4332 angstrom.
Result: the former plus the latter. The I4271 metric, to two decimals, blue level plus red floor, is 1.59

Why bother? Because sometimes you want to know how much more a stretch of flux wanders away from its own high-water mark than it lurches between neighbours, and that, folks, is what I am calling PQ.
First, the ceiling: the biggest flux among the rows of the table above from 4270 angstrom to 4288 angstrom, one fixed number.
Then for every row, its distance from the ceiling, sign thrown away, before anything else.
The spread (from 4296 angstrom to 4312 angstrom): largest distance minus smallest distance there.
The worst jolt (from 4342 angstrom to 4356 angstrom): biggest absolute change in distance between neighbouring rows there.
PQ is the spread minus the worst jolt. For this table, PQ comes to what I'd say 0.08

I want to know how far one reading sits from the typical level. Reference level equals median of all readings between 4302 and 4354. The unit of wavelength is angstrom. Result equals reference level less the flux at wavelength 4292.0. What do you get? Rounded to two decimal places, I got 0.13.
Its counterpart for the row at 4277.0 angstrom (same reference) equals 0.08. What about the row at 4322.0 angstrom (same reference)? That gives 0.05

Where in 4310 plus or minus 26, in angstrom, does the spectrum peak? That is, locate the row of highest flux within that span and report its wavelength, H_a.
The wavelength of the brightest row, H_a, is 4331.0 angstrom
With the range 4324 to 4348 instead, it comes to 4331.0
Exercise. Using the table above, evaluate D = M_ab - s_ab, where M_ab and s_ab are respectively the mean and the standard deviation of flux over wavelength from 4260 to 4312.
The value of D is 0.62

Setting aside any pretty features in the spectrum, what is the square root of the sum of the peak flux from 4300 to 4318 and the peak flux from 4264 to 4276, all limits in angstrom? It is 1.29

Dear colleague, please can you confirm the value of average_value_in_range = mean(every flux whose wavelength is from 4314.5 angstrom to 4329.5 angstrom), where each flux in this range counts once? 0.83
